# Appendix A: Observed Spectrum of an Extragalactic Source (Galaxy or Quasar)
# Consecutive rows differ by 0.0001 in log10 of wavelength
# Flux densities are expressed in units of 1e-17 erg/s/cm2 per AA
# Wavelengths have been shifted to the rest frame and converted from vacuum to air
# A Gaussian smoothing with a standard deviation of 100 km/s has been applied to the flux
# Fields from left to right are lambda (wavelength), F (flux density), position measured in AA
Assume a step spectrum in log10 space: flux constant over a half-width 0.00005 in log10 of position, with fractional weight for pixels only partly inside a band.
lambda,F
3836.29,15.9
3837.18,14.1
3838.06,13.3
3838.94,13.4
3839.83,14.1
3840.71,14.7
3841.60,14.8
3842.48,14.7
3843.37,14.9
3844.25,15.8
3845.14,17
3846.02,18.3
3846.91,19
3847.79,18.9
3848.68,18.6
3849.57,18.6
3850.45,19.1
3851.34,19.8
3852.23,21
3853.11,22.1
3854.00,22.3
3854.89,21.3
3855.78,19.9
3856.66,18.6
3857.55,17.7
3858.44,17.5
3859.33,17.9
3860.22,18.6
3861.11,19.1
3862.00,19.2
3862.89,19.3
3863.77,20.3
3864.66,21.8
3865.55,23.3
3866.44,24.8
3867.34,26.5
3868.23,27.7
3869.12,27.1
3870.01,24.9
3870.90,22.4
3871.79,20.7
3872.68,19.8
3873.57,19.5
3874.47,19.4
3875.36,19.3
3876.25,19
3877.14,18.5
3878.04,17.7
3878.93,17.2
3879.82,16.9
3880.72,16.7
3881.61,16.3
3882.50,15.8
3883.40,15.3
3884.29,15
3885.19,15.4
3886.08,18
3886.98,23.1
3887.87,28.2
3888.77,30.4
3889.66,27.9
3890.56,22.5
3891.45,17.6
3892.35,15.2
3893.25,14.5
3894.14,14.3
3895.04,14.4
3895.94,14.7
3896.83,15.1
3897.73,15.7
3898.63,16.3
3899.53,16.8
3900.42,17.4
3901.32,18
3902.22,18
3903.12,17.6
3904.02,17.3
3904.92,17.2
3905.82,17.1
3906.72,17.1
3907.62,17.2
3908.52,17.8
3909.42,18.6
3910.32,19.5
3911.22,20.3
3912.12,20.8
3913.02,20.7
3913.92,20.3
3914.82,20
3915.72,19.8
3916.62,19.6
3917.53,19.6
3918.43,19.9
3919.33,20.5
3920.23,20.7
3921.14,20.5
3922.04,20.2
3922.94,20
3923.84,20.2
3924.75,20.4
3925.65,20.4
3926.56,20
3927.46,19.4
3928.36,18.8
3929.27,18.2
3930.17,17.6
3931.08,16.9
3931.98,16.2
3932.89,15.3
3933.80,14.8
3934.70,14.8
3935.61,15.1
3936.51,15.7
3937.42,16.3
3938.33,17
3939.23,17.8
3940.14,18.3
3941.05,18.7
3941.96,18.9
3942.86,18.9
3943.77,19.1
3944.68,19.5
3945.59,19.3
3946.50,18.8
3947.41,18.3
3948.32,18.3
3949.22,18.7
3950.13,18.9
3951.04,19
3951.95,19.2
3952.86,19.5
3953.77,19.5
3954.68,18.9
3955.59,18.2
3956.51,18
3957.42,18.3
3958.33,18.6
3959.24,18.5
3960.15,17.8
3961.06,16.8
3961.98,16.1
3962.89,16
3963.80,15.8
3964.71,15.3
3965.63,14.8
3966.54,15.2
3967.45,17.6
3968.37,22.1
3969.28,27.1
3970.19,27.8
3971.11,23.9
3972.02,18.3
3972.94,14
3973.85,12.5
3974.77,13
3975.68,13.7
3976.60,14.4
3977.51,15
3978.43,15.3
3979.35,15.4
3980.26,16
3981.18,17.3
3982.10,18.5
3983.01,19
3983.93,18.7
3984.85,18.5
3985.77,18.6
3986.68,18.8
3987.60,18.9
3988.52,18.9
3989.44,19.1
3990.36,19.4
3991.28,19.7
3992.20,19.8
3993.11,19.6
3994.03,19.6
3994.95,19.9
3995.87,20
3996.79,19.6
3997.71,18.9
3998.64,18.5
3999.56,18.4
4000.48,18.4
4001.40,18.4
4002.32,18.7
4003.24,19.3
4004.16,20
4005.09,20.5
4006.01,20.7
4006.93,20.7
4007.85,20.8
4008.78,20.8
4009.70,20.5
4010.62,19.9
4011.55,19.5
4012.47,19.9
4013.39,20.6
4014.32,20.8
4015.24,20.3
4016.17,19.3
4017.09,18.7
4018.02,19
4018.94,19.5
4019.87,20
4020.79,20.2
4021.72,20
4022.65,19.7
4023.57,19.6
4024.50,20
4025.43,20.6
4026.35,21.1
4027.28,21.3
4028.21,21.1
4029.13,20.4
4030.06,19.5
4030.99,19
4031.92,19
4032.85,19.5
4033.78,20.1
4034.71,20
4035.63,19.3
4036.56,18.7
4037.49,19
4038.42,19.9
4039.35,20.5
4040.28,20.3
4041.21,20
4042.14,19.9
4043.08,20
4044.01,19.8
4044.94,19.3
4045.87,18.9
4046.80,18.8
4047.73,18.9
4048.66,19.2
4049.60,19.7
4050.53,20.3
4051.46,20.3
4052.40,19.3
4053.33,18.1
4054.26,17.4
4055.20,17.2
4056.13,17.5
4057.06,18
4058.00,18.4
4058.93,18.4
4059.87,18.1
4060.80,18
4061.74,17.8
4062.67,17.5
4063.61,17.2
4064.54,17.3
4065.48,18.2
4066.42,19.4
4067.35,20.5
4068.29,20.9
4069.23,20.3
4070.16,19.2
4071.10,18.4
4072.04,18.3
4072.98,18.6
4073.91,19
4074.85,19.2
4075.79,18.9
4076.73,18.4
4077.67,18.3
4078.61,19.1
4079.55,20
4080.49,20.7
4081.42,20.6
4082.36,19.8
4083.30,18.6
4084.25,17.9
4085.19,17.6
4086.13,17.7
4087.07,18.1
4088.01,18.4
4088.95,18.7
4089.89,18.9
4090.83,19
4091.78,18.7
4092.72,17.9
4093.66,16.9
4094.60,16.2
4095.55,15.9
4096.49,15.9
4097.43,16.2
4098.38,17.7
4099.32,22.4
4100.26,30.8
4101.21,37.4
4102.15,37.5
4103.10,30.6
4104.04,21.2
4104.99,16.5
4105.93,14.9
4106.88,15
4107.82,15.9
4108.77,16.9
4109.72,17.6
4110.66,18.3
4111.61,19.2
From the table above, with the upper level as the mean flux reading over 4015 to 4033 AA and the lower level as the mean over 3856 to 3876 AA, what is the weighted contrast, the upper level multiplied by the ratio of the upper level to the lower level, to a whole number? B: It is 19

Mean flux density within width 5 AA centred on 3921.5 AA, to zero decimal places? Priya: 20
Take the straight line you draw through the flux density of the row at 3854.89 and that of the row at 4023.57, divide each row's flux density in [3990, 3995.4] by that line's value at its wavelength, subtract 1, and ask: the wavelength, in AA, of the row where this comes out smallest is 3990.36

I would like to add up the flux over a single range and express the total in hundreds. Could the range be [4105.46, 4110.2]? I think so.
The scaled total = 0.80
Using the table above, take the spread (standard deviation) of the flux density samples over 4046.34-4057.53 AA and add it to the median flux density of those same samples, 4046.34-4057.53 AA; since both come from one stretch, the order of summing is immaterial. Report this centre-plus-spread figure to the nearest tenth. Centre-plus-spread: 19.9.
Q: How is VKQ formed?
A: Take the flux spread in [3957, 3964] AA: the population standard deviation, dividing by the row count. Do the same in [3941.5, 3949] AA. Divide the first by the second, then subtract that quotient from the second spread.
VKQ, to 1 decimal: -2.4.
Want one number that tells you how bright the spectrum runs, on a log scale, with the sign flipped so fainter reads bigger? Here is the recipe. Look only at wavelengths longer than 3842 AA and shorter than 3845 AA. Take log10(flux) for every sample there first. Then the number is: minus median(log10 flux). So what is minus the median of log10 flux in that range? -1.17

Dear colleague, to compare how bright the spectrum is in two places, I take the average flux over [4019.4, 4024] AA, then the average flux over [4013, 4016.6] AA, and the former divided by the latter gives 0.98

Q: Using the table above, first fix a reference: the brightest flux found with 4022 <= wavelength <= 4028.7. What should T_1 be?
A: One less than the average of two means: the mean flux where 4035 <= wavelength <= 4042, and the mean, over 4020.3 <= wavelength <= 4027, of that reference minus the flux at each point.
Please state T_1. 9.4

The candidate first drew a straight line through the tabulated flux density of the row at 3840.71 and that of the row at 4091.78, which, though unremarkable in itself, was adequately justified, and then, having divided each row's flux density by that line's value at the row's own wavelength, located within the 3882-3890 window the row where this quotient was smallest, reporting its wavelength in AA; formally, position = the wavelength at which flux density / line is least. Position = 3884.29 AA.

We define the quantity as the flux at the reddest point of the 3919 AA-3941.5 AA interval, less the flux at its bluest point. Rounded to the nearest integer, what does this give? -2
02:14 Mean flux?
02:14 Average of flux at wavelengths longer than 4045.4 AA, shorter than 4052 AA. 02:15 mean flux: 19.4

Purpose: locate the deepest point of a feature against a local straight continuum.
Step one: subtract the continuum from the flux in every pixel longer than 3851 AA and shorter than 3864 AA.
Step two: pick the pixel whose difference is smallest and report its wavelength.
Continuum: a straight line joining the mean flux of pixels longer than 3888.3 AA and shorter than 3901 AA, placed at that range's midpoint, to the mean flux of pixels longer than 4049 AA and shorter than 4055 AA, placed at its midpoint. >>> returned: 3858.44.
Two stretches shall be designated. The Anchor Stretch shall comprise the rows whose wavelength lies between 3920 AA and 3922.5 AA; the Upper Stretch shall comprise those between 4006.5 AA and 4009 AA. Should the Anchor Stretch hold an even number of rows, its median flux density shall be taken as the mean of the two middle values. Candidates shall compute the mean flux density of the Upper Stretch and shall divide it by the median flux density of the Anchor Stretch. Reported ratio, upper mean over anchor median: 1.01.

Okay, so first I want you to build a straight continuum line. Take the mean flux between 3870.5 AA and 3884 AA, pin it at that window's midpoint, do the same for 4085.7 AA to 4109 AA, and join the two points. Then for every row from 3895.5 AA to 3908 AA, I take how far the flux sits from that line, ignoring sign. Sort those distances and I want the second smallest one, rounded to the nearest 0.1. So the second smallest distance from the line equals 0.5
